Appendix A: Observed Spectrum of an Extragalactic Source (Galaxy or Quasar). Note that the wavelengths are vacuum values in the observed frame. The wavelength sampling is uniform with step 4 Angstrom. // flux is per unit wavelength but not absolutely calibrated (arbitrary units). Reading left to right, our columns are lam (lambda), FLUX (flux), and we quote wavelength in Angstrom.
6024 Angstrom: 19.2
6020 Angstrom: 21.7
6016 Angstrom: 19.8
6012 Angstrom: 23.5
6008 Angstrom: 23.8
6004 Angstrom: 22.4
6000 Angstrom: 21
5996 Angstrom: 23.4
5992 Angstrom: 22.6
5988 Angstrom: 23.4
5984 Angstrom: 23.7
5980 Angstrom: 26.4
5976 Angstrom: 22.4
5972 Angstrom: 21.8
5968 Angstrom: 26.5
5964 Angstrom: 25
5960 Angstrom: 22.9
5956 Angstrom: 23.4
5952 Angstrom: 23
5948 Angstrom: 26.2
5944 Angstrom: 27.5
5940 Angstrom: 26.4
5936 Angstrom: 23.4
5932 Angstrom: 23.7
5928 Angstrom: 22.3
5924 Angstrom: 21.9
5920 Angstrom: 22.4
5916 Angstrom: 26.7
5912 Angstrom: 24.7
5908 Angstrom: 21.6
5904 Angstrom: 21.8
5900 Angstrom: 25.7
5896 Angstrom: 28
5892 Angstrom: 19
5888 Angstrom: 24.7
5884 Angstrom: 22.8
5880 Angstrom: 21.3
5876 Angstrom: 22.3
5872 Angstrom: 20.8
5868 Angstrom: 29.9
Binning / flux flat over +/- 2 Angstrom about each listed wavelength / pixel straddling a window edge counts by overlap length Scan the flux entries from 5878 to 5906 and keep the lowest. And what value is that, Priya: 19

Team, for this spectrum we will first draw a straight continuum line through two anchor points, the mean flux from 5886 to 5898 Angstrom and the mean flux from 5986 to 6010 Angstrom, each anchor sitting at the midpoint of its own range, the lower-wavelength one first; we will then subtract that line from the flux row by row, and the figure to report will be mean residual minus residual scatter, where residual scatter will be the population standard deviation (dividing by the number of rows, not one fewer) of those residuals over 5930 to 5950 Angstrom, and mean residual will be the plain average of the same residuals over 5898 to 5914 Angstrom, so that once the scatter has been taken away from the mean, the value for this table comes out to -2.0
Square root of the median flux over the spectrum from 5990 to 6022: 4.74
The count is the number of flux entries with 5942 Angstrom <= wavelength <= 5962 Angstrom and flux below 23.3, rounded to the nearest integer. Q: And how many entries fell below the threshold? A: 2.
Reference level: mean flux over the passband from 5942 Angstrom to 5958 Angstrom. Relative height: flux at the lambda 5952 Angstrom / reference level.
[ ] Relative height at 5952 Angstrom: 0.92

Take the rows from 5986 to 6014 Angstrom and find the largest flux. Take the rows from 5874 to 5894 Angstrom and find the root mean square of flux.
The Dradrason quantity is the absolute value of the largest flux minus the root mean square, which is 1.7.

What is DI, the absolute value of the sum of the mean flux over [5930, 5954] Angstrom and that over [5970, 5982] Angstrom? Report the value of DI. 48.6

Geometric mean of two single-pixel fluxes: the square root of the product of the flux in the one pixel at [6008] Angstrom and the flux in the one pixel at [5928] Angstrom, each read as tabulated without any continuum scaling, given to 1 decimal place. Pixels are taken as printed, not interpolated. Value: 23.0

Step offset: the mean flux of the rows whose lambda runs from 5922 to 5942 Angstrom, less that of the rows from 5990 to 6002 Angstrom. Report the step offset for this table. 1.2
